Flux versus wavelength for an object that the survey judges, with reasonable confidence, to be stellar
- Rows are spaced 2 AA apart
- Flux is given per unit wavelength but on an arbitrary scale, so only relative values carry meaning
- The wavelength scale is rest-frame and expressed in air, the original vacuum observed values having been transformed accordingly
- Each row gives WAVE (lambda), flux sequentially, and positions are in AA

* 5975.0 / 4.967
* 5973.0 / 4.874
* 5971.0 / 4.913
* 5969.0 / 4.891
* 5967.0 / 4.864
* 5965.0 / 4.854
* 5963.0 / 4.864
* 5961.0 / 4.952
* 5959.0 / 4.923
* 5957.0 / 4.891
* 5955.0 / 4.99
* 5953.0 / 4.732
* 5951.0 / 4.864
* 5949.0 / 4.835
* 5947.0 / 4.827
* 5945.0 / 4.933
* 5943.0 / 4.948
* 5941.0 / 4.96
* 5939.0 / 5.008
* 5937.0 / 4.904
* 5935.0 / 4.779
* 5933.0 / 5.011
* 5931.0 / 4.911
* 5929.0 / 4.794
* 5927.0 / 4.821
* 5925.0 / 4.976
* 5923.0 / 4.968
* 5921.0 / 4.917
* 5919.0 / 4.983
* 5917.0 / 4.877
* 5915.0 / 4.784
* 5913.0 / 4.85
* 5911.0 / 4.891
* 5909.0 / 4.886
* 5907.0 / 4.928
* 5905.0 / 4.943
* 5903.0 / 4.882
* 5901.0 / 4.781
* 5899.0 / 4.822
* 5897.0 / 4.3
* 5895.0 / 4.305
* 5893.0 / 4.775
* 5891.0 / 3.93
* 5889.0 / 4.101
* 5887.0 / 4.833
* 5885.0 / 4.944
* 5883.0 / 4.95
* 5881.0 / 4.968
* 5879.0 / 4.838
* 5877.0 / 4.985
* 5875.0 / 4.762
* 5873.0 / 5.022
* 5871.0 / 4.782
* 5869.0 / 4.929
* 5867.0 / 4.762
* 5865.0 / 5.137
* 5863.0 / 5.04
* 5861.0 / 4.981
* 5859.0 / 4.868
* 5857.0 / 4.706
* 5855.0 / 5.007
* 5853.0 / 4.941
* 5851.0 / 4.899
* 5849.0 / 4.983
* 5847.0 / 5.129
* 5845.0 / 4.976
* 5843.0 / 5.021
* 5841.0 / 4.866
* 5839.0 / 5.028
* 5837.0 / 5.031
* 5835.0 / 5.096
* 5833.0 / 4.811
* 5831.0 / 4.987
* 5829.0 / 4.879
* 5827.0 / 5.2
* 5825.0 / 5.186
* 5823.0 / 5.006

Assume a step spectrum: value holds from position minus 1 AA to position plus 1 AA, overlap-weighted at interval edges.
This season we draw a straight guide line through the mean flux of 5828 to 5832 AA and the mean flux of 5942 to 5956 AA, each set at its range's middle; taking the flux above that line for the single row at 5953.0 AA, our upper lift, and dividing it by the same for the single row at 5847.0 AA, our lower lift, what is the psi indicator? -0.7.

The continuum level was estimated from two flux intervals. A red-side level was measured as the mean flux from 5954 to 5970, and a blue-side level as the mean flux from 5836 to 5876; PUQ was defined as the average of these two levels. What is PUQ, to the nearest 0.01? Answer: 4.92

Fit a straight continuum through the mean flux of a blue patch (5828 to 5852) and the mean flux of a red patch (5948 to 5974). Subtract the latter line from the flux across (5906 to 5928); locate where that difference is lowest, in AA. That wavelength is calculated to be 5915.0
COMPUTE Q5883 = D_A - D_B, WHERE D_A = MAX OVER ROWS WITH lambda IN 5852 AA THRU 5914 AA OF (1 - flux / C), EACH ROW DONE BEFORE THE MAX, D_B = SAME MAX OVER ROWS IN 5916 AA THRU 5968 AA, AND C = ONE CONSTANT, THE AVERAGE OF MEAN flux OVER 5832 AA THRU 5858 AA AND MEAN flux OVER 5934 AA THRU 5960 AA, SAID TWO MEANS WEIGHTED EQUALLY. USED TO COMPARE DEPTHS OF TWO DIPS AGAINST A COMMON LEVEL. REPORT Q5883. 0.16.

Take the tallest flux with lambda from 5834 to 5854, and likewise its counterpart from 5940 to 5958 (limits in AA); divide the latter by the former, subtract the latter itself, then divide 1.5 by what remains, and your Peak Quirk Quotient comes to -0.3734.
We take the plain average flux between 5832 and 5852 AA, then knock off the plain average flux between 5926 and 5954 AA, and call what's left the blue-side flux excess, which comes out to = 0.10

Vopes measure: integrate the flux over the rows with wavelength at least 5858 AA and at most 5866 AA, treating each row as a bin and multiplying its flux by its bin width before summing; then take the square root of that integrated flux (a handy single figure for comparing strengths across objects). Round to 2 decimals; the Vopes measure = 6.33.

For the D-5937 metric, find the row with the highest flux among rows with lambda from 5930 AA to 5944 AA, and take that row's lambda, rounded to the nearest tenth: 5933.0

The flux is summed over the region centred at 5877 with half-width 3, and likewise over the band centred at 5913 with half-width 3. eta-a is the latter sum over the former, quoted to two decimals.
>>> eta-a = 1.00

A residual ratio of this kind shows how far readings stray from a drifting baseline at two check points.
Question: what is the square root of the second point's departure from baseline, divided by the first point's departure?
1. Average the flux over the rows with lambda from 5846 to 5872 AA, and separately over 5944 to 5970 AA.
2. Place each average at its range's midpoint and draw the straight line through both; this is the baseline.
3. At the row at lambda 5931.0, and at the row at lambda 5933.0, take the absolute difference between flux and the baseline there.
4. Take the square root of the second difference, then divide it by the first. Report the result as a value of 20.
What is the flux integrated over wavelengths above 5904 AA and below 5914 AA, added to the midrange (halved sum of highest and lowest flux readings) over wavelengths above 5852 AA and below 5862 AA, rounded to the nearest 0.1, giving 53.9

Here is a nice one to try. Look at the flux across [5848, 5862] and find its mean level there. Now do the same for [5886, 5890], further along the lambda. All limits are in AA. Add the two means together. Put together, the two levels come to 9.38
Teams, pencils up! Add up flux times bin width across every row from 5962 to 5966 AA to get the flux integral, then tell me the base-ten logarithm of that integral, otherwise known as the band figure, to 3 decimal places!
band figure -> 1.289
